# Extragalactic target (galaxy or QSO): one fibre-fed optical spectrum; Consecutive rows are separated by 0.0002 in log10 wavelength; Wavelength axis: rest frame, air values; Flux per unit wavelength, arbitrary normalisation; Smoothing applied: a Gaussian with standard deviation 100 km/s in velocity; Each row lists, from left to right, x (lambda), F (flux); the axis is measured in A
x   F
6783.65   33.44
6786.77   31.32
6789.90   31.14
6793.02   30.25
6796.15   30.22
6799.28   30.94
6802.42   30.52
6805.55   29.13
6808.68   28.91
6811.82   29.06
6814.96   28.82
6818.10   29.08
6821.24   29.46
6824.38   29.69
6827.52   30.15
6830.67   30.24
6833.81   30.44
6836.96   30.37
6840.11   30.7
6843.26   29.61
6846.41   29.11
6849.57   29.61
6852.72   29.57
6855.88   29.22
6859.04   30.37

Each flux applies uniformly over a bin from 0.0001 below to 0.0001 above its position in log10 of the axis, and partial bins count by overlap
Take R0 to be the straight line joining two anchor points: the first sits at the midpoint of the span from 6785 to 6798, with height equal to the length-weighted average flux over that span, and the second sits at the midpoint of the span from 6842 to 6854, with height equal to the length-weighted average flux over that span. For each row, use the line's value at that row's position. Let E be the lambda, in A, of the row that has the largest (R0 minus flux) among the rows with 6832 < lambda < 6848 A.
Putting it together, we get 6846.41 A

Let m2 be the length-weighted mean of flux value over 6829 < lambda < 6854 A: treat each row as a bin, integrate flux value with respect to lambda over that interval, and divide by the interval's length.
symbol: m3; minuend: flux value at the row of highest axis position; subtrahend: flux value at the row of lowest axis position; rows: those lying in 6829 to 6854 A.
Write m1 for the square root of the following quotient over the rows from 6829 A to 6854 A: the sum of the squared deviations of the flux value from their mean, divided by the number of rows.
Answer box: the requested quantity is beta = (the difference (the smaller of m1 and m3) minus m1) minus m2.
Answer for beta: -31.1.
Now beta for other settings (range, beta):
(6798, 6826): -31.5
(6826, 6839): -30.3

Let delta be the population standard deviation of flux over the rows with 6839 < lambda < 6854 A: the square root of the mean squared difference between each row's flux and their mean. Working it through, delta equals 0.53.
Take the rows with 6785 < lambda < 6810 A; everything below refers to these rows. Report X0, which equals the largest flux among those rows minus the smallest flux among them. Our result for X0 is 2.4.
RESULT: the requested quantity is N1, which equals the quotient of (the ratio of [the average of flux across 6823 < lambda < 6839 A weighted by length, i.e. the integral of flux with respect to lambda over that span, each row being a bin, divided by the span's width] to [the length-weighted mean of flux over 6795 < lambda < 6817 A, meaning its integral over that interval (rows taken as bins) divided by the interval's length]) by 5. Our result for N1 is 0.204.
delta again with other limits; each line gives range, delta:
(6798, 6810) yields 0.87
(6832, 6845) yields 0.41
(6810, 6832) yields 0.51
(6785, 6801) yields 0.46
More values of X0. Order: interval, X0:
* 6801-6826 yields 1.7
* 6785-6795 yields 1.1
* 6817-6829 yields 1.1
